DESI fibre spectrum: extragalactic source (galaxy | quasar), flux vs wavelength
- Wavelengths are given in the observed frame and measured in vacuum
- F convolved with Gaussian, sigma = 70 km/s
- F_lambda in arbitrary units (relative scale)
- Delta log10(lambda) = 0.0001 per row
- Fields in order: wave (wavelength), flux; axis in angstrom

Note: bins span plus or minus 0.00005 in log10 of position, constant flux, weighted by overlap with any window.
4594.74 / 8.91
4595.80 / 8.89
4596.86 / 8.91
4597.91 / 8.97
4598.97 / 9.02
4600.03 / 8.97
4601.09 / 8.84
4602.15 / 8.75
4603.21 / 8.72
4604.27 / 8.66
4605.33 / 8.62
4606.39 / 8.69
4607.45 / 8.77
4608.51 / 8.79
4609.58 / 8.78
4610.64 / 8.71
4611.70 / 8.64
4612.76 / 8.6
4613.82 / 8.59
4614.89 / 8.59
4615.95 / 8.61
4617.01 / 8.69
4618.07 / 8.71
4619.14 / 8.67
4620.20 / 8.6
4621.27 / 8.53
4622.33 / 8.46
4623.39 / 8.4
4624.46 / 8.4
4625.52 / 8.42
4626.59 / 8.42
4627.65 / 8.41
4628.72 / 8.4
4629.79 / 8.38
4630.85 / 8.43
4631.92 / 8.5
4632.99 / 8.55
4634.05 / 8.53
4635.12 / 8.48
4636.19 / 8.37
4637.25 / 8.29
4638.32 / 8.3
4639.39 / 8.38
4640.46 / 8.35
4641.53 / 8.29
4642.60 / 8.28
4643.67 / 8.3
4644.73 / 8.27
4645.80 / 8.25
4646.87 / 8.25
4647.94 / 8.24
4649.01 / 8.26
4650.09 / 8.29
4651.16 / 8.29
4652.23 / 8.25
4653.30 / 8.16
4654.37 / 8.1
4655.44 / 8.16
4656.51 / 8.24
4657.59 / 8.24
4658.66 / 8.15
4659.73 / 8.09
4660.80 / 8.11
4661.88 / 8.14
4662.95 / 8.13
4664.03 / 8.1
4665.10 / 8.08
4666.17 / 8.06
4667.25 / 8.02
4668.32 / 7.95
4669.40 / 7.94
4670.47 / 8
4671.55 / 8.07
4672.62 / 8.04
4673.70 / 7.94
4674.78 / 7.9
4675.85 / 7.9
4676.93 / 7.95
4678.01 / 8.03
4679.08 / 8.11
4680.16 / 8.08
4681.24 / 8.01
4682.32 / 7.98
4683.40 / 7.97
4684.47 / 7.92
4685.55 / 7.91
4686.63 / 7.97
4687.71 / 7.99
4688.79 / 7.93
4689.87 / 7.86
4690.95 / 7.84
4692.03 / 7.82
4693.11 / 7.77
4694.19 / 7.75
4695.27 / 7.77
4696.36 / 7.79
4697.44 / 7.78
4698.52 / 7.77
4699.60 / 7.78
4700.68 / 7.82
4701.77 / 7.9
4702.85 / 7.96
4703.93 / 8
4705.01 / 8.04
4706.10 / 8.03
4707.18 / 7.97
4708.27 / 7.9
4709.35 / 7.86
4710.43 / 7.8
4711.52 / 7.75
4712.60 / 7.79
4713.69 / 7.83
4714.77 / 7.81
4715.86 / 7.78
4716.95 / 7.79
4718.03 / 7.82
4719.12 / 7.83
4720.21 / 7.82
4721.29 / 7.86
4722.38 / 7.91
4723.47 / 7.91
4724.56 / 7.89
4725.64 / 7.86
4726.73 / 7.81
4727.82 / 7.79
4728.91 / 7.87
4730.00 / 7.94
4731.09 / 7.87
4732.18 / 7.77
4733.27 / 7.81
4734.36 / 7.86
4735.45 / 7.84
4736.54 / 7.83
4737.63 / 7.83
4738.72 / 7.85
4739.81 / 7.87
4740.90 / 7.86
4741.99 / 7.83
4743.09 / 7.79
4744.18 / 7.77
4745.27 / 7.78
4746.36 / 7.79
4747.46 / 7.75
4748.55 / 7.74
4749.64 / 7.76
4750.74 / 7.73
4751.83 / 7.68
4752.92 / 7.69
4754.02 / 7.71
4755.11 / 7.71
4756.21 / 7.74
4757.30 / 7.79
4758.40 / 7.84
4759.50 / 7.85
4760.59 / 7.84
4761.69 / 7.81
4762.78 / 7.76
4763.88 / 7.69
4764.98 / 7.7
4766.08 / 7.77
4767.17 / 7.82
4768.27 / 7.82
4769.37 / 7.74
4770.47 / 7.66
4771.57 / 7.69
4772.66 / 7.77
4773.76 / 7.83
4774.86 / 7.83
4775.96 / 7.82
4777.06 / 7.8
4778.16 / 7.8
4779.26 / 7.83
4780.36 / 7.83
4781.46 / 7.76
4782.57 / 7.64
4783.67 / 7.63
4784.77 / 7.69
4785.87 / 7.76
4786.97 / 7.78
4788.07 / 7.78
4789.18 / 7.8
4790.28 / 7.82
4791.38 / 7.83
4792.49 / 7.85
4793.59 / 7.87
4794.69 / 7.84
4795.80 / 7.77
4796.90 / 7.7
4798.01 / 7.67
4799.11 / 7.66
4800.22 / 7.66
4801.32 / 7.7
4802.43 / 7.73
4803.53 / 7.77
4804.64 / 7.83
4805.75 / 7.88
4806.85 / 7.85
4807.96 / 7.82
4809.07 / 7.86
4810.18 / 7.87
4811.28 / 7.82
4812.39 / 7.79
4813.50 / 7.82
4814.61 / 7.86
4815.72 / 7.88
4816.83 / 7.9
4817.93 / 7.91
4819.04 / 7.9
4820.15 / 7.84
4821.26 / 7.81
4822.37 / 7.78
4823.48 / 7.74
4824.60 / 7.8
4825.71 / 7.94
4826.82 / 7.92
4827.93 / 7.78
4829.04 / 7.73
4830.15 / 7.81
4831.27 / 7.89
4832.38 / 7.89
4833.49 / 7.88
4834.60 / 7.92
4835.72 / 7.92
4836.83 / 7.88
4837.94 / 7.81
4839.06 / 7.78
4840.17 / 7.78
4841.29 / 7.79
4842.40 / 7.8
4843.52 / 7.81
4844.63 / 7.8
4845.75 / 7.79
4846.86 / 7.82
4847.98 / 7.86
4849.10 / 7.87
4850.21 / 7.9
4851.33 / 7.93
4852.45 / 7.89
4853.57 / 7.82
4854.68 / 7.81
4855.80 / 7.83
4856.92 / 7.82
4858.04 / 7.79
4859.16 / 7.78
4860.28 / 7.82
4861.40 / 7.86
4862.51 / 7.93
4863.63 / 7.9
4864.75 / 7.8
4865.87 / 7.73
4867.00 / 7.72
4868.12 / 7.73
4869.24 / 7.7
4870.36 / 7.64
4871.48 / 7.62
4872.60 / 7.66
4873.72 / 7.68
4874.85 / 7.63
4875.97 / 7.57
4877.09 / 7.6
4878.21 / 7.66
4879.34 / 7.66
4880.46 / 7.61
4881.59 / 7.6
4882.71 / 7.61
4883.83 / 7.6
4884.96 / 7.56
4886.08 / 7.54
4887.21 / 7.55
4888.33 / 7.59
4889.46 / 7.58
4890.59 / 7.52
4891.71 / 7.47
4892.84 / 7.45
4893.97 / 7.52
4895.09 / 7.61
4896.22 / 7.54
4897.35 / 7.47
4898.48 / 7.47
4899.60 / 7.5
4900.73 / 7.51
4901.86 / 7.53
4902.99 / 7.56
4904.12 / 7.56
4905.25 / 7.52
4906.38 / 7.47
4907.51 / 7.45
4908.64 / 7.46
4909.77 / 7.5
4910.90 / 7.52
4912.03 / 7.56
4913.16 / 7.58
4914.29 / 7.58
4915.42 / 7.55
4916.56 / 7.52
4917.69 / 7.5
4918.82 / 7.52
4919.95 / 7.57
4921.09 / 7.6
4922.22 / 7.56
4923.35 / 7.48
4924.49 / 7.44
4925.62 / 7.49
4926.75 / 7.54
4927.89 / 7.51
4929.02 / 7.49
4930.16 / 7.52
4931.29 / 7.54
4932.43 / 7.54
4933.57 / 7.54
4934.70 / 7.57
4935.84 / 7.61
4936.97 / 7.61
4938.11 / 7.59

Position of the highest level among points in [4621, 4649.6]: 4632.99 angstrom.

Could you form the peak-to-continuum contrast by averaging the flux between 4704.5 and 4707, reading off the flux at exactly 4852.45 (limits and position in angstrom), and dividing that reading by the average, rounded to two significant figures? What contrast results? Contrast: 0.98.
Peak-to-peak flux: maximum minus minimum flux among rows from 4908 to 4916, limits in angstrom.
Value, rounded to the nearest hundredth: 0.12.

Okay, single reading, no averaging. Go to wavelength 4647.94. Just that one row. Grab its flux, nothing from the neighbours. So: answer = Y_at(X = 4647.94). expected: 8.24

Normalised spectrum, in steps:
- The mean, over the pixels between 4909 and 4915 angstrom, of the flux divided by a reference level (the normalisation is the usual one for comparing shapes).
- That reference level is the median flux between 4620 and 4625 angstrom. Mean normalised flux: 0.89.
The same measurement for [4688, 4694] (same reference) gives 0.93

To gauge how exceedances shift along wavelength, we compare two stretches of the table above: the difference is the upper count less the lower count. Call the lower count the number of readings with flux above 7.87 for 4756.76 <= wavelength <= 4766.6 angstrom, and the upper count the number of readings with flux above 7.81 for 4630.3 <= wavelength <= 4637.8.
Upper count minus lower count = 7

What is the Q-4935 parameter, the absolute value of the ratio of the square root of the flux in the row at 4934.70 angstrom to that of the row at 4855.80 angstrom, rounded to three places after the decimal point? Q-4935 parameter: 0.983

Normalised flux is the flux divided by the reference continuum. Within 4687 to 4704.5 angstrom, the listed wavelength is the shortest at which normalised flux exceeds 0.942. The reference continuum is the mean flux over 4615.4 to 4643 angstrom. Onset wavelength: 4687.71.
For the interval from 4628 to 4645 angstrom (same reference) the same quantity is 4628.72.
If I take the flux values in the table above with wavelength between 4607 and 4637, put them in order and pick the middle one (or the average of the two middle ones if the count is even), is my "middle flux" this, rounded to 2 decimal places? 8.54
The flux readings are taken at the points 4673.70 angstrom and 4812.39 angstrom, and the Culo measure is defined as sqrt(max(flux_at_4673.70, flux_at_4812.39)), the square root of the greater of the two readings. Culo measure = 2.82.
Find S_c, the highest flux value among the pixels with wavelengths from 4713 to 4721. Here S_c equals 7.83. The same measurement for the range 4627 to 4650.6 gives 8.55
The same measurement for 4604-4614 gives 8.79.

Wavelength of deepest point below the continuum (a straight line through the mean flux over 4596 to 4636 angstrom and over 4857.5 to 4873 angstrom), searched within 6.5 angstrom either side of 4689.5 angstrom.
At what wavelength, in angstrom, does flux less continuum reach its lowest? 4694.19 angstrom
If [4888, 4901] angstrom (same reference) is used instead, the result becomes 4892.84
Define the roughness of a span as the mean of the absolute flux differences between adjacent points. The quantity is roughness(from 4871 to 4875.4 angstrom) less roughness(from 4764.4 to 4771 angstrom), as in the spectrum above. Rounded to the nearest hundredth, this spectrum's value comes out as -0.02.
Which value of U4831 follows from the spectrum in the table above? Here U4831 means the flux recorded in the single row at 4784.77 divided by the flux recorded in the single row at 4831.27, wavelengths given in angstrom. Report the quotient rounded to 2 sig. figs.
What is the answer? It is 0.97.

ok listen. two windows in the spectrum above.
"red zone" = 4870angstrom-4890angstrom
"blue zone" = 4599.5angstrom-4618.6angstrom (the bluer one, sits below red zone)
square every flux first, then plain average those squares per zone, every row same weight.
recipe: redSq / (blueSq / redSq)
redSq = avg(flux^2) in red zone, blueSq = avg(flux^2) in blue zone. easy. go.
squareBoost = 44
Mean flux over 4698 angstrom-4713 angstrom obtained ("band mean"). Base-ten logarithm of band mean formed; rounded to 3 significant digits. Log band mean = 0.897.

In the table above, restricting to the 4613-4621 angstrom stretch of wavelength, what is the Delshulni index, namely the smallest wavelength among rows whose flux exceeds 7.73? 4613.82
